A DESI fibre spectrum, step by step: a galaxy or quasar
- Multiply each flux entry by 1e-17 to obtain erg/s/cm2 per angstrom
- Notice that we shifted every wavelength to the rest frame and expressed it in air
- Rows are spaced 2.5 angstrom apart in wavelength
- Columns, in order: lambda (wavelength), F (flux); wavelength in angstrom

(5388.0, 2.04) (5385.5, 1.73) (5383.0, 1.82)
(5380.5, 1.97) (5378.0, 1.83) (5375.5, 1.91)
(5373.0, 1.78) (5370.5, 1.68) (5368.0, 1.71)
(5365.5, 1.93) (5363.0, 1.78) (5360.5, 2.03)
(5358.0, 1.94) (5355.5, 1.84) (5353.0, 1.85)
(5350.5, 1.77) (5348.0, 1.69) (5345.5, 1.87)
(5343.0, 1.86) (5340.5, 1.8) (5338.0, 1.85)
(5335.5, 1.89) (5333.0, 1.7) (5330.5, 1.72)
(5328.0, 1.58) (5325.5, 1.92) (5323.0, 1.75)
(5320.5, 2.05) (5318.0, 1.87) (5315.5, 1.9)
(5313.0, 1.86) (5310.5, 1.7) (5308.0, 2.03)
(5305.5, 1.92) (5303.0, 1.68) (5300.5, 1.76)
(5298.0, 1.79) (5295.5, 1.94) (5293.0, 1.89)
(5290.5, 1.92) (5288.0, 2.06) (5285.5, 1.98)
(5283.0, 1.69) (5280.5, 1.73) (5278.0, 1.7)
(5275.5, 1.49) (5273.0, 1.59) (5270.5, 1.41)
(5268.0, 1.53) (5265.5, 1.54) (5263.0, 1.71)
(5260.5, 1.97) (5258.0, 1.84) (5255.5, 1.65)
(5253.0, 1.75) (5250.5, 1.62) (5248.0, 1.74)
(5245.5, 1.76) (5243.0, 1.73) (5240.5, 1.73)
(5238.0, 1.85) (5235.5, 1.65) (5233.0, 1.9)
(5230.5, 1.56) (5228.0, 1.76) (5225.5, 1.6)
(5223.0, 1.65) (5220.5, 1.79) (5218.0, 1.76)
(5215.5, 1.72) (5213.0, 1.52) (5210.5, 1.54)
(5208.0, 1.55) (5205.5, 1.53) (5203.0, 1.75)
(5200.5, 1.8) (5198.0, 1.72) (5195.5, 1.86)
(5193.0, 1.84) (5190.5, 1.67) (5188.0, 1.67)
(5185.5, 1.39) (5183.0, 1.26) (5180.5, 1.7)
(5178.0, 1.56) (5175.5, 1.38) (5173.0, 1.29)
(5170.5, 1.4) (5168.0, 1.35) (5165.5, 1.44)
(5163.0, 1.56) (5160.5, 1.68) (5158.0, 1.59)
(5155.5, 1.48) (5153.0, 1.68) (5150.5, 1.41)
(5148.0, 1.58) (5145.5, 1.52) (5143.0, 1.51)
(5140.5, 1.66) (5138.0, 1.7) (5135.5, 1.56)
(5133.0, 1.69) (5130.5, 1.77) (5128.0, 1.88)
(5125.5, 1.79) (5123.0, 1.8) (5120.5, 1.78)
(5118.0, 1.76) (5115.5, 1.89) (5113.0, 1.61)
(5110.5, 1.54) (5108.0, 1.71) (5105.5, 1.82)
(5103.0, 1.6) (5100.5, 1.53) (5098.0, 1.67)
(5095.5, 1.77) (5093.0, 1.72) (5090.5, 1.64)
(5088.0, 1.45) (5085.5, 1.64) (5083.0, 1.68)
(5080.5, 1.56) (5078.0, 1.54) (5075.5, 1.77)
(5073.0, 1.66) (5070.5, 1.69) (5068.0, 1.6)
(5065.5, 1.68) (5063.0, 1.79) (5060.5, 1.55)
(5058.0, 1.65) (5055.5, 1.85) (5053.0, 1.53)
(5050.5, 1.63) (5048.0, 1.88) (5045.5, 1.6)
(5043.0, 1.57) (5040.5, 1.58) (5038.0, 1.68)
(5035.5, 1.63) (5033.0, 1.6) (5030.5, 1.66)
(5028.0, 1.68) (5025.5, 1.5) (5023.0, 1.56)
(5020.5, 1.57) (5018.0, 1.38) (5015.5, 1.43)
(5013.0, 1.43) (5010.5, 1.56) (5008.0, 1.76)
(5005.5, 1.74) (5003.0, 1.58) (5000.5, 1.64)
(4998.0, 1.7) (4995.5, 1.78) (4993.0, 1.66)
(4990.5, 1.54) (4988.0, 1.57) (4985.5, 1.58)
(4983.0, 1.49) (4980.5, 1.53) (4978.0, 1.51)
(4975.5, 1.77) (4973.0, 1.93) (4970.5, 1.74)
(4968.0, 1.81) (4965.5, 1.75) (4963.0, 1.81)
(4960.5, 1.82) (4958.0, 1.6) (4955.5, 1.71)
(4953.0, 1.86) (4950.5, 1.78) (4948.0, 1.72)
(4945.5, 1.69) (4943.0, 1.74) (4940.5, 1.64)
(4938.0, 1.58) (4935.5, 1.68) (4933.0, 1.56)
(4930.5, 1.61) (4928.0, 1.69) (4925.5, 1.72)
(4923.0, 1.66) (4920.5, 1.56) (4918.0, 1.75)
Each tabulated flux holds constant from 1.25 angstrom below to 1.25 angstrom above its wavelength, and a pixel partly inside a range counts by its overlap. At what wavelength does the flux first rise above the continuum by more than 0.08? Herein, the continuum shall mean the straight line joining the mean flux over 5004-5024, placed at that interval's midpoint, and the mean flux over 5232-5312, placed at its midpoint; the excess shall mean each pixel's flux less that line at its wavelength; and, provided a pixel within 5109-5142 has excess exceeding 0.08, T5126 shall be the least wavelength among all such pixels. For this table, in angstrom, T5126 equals 5115.5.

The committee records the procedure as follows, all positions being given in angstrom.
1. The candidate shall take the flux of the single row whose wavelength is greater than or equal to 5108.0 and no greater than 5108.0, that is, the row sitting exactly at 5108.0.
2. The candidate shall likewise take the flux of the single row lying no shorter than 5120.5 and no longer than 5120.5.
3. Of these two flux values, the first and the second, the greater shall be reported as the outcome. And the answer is 1.78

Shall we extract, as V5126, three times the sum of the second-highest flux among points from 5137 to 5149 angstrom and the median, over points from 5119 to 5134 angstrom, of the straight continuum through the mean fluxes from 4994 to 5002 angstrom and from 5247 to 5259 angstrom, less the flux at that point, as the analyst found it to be 4.8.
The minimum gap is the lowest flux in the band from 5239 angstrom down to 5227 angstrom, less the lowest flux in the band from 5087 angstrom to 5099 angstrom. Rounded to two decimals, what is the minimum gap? 0.11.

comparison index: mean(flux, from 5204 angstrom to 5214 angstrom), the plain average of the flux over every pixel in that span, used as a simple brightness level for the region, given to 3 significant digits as 1.54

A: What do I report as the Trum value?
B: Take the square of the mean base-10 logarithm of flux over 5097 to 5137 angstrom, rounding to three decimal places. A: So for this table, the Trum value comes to 0.054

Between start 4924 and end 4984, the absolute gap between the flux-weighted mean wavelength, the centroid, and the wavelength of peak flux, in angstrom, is 18.7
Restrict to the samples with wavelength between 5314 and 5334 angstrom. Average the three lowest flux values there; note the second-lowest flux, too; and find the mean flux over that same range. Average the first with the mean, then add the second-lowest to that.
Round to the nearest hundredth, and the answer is 3.44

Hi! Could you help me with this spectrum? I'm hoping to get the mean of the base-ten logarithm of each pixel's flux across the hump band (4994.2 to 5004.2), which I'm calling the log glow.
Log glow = 0.224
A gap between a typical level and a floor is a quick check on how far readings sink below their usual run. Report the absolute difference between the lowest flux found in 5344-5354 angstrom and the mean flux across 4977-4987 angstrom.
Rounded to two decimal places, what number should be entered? 0.16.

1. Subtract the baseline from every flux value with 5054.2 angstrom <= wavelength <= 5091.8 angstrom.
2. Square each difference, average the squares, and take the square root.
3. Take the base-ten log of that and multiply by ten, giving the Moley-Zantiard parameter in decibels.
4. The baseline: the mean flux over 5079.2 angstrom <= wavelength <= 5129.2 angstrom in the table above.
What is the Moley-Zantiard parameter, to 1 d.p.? -9.6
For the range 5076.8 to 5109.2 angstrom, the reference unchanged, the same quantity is -9.5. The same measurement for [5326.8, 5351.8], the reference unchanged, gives -9.0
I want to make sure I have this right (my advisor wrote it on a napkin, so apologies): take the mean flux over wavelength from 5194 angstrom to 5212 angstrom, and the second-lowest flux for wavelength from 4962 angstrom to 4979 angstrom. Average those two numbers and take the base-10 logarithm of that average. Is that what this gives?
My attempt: 0.233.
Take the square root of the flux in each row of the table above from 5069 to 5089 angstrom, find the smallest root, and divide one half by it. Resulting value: 0.415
